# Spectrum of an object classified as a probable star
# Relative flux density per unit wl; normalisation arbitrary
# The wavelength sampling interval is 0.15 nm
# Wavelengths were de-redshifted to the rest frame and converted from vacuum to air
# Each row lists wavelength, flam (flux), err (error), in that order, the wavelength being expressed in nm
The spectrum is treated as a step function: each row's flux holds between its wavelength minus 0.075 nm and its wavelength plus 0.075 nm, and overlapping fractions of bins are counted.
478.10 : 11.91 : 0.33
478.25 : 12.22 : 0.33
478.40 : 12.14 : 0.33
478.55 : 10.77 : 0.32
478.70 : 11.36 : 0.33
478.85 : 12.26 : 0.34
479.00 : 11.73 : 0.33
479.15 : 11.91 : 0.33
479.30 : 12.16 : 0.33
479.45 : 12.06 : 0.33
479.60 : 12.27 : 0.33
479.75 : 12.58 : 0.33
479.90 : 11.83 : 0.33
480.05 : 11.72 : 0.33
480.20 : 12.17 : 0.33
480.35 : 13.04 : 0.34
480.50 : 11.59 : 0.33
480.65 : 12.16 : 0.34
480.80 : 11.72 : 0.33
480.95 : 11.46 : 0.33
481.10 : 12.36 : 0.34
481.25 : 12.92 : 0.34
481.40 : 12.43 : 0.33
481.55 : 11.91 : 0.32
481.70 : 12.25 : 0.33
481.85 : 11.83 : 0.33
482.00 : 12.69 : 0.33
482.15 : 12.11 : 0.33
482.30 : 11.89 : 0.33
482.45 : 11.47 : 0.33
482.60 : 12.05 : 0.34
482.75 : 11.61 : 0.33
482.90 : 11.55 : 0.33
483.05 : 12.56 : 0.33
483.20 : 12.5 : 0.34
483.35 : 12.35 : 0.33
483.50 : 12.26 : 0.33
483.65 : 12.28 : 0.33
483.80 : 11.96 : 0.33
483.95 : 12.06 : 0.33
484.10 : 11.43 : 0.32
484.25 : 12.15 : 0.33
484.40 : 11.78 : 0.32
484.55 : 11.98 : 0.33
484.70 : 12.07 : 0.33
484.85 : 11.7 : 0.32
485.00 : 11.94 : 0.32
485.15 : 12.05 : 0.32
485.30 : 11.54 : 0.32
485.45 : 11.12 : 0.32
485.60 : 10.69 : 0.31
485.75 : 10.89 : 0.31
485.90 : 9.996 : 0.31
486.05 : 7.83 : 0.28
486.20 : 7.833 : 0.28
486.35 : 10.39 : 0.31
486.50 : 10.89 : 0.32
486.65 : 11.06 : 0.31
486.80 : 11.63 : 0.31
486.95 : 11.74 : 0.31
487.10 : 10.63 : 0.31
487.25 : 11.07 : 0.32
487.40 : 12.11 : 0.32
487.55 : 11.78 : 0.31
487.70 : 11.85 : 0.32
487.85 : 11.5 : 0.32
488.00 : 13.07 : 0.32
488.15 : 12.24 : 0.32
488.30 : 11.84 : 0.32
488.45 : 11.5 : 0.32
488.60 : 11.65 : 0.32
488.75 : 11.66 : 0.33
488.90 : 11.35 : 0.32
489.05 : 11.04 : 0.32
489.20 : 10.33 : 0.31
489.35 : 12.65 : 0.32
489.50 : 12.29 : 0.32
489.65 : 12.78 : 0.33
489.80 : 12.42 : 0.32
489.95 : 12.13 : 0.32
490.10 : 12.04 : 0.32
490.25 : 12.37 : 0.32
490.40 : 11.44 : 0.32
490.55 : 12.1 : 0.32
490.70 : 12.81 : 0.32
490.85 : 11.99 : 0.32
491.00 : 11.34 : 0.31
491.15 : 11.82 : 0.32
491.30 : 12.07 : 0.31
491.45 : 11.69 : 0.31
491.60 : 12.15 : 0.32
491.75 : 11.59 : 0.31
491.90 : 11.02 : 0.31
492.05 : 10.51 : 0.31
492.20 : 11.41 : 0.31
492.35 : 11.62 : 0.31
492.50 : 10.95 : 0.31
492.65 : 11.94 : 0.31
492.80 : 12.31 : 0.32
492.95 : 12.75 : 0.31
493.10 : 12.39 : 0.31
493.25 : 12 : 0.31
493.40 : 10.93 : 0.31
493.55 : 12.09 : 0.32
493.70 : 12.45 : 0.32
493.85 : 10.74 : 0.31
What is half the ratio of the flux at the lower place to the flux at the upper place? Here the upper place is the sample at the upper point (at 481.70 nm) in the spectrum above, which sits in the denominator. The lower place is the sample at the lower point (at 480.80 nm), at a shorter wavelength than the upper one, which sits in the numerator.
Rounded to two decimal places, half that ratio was 0.48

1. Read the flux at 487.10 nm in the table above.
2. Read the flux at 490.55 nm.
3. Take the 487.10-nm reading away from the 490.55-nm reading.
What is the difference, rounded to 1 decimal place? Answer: 1.5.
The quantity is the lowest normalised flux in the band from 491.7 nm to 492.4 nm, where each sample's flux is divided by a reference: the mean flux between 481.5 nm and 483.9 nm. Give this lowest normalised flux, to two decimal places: 0.87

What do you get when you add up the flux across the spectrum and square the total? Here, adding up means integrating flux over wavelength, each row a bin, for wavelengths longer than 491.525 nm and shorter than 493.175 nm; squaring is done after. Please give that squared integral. 372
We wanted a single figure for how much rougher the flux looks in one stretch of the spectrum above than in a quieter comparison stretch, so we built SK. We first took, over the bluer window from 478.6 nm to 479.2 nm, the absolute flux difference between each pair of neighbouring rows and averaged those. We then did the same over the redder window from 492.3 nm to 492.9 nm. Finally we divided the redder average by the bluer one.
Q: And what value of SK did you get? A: 1.26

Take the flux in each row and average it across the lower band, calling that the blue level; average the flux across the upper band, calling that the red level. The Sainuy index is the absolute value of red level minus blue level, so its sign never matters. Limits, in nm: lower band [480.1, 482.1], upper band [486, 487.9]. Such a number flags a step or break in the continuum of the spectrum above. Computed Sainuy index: 1.4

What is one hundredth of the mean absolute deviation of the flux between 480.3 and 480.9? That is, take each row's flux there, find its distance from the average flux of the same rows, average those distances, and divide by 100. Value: 0.005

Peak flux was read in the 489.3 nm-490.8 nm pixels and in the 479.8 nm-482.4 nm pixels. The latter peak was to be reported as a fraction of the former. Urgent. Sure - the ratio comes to 1.02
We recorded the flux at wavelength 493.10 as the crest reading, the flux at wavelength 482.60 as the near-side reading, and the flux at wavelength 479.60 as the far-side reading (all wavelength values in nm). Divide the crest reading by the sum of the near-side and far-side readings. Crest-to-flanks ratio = 0.51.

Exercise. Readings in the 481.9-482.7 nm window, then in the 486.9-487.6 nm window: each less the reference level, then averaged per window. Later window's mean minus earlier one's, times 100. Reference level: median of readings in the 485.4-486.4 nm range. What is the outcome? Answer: -58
